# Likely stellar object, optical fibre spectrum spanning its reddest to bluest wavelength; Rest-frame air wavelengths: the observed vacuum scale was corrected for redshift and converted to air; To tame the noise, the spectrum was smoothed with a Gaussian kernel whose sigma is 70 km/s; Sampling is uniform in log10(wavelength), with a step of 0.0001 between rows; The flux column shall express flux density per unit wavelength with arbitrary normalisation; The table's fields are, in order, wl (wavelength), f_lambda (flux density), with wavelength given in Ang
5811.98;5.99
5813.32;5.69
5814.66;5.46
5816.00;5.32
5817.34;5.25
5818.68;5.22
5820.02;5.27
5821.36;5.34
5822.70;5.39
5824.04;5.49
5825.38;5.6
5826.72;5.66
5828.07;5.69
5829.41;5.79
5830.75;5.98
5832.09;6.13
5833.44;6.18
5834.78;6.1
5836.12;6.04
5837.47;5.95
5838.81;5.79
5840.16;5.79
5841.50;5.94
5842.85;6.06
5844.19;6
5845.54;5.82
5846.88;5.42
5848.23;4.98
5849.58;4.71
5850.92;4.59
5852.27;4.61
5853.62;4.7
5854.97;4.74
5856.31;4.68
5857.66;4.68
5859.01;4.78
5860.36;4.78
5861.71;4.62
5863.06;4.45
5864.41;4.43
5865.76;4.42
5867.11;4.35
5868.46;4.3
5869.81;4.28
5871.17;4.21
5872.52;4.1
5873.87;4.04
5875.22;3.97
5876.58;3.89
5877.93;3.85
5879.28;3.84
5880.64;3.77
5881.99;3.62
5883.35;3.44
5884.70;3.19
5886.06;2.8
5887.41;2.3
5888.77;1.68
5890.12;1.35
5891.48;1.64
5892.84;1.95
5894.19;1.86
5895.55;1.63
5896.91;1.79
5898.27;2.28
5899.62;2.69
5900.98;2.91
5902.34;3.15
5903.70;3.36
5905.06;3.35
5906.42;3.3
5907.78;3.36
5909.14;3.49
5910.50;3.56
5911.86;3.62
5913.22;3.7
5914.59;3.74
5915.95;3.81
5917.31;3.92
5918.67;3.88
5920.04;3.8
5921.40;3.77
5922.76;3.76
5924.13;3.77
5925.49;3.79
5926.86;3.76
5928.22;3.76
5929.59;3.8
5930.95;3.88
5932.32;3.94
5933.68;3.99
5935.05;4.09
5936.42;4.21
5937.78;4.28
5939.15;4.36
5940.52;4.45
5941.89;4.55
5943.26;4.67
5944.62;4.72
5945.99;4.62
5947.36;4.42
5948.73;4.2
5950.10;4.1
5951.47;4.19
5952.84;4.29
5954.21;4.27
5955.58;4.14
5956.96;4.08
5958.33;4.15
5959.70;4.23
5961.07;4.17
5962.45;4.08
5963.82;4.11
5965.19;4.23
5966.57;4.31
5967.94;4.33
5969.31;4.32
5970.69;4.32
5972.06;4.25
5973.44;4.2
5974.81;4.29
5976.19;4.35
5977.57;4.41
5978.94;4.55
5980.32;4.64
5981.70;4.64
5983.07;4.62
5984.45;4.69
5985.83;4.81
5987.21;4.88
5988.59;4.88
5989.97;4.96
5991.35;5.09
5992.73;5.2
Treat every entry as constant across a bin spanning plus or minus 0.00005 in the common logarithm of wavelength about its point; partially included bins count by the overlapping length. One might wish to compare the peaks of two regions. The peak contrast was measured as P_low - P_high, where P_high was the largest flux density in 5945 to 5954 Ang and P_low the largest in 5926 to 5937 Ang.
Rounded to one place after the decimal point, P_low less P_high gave -0.4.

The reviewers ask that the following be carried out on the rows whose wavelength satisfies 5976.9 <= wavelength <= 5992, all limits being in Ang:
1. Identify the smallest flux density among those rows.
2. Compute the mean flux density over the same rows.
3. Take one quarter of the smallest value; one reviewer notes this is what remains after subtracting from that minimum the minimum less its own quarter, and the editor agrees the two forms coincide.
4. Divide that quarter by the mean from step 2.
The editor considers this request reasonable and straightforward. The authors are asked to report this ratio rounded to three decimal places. 0.232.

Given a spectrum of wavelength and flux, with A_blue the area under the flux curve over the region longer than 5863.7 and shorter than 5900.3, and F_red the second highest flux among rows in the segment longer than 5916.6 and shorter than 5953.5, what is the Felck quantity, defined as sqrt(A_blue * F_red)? 23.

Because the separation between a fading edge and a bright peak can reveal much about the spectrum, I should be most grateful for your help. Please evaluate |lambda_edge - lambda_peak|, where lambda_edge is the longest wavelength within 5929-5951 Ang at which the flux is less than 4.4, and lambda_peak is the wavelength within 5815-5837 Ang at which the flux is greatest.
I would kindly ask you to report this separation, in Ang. 116.7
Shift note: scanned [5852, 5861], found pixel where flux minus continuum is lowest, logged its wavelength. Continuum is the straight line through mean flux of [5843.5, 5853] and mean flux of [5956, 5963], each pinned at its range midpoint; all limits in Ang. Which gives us 5852.27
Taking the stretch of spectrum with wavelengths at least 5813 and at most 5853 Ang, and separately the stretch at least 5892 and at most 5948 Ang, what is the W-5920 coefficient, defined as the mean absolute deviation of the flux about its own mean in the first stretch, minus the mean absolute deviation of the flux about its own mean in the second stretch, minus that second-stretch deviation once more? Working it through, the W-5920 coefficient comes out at -0.8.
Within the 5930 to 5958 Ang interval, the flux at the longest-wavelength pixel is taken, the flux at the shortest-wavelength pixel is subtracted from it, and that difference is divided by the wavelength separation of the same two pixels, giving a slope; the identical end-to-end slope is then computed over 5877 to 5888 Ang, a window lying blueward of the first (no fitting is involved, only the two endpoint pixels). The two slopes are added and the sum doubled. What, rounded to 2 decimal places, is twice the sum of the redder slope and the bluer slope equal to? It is -0.31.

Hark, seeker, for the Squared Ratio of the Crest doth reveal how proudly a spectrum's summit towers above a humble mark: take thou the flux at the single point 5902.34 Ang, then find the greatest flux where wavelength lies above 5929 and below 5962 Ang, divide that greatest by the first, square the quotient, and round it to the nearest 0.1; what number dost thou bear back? 2.2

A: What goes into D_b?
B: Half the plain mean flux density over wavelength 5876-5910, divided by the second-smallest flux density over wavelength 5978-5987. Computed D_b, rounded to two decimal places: 0.31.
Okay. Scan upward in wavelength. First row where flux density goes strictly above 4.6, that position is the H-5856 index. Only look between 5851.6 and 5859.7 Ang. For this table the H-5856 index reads 5852.27 Ang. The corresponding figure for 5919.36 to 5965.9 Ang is 5943.26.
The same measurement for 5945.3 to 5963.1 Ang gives 5945.99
